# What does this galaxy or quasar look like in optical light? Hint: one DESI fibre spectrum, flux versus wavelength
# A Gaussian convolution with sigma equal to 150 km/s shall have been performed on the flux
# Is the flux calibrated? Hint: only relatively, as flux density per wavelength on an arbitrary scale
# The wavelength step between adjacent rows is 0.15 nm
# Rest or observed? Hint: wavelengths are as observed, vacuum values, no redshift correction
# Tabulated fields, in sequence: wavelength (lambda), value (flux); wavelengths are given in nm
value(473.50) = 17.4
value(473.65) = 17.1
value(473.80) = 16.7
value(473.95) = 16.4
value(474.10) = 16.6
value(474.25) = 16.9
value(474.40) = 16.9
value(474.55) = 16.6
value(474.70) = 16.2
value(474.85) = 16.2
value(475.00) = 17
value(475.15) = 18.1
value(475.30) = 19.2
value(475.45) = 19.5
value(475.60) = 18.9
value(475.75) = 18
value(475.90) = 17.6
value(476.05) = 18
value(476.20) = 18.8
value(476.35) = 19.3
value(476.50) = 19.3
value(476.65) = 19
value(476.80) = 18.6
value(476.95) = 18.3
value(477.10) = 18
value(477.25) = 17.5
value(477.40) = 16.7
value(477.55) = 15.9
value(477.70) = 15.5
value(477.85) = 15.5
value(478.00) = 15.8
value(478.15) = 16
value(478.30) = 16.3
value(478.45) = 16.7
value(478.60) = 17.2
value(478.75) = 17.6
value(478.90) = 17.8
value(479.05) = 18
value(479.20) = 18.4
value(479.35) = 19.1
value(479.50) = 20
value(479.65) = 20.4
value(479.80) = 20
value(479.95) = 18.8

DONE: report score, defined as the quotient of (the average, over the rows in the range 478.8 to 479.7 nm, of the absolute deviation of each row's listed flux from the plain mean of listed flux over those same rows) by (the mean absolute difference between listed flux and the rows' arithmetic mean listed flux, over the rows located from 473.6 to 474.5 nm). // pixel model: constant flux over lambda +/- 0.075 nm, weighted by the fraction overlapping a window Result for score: 4.4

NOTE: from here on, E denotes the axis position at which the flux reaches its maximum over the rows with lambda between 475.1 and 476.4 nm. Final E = 475.45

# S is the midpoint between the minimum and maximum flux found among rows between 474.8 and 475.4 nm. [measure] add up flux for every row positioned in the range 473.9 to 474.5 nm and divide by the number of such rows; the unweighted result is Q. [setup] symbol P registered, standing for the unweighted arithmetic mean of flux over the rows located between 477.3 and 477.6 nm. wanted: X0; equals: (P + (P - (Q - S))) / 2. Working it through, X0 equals 16.8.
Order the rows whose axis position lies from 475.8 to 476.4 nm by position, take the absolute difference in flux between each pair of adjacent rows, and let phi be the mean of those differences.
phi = 0.57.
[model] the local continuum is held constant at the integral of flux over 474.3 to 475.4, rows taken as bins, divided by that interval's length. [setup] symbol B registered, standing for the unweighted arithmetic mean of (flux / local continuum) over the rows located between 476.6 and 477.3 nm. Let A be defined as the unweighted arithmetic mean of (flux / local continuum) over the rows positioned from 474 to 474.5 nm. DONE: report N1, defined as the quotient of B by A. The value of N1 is 1.09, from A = 0.98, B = 1.06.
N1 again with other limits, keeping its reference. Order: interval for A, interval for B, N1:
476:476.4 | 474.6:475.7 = 0.96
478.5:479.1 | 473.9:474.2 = 0.93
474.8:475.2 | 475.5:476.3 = 1.07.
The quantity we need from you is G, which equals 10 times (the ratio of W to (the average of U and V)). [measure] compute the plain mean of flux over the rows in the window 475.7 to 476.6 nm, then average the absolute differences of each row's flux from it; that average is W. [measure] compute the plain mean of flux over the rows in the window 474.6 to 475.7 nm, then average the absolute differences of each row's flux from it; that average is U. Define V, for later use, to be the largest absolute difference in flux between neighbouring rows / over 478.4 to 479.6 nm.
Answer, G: 6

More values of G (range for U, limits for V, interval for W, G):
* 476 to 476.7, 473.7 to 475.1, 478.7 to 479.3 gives 4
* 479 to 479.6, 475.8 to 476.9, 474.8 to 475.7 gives 14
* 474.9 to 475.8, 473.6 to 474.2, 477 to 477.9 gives 15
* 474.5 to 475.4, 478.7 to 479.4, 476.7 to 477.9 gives 13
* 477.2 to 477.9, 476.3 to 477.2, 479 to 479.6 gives 12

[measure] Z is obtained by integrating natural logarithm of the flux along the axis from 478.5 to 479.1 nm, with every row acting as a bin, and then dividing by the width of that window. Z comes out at 2.87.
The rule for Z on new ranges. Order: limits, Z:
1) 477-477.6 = 2.84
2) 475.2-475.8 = 2.94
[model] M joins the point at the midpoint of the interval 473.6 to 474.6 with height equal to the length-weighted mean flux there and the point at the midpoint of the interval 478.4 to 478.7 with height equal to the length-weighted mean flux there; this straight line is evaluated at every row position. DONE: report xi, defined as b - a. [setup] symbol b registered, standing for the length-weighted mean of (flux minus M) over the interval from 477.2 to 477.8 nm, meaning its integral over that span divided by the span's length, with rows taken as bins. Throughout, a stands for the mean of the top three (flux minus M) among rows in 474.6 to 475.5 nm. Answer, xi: -2.8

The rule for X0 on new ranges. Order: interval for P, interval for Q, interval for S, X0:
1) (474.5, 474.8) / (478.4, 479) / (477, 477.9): 16.1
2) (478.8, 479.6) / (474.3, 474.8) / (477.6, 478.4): 18.3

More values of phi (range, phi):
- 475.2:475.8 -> 0.60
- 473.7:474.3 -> 0.27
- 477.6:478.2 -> 0.17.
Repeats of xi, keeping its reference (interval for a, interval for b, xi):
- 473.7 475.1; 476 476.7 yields 1.9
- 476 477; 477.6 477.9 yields -3.7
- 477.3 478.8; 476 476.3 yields 1.5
